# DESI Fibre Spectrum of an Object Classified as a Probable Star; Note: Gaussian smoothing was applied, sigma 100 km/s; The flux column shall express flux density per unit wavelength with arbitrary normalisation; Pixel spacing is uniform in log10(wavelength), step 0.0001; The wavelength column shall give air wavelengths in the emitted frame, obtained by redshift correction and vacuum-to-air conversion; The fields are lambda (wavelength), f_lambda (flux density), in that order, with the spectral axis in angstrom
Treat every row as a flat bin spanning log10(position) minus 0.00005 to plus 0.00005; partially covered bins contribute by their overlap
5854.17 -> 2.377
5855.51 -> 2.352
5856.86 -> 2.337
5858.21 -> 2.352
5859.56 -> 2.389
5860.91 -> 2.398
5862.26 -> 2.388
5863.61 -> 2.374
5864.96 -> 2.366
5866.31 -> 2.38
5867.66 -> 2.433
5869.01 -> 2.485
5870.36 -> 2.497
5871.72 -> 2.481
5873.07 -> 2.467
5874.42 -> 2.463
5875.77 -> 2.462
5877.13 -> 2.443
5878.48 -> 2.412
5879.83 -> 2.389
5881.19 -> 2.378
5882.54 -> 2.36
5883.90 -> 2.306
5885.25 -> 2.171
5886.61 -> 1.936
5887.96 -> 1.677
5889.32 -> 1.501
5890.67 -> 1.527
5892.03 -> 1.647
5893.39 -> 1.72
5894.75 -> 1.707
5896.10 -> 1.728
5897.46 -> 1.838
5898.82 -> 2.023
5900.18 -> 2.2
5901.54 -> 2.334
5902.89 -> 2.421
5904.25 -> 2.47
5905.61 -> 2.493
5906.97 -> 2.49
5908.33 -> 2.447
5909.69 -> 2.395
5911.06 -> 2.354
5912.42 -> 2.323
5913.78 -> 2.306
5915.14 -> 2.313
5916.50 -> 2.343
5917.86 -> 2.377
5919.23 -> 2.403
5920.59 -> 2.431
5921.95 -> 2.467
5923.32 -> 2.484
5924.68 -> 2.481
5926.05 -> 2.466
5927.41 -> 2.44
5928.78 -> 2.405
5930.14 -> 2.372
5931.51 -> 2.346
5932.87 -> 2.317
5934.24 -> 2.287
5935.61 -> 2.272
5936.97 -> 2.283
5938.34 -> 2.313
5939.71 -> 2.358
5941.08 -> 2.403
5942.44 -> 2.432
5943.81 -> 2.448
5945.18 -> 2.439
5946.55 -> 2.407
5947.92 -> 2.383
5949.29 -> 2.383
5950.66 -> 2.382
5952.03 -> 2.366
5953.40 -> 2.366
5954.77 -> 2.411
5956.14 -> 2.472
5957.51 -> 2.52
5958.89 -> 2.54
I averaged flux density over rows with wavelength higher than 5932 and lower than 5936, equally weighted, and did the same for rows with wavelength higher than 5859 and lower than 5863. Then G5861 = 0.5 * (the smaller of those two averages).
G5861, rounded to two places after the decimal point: 1.15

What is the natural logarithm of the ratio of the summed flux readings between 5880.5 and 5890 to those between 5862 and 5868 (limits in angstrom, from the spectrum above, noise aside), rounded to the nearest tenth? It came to 0.2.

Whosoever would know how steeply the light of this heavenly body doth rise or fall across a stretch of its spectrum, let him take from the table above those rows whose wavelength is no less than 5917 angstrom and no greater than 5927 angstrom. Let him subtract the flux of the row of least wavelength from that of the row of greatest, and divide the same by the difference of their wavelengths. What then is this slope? 0.011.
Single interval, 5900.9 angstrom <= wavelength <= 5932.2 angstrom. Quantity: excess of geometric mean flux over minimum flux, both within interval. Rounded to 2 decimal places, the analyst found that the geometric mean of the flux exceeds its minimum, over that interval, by 0.10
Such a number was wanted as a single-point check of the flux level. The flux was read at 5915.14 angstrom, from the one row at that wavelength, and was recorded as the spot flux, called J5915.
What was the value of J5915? 2.313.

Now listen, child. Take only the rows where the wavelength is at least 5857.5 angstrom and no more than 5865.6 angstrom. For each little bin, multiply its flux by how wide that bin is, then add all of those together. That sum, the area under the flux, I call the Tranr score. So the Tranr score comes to 19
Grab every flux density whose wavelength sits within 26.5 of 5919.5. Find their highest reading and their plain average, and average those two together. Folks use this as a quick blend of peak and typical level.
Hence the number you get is 2.40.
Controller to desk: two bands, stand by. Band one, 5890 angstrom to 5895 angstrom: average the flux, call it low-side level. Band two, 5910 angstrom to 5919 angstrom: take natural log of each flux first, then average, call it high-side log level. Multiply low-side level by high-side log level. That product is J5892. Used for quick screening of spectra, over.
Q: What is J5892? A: 1.4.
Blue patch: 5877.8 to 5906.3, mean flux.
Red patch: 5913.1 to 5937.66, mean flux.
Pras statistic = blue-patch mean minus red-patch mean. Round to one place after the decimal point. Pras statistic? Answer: -0.3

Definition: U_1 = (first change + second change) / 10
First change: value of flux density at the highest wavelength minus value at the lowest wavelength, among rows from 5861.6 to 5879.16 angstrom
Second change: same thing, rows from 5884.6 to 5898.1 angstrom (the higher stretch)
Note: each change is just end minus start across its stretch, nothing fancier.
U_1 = -0.03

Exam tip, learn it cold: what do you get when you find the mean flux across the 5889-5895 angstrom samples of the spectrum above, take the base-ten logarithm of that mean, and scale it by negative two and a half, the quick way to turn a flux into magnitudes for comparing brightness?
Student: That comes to -0.524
